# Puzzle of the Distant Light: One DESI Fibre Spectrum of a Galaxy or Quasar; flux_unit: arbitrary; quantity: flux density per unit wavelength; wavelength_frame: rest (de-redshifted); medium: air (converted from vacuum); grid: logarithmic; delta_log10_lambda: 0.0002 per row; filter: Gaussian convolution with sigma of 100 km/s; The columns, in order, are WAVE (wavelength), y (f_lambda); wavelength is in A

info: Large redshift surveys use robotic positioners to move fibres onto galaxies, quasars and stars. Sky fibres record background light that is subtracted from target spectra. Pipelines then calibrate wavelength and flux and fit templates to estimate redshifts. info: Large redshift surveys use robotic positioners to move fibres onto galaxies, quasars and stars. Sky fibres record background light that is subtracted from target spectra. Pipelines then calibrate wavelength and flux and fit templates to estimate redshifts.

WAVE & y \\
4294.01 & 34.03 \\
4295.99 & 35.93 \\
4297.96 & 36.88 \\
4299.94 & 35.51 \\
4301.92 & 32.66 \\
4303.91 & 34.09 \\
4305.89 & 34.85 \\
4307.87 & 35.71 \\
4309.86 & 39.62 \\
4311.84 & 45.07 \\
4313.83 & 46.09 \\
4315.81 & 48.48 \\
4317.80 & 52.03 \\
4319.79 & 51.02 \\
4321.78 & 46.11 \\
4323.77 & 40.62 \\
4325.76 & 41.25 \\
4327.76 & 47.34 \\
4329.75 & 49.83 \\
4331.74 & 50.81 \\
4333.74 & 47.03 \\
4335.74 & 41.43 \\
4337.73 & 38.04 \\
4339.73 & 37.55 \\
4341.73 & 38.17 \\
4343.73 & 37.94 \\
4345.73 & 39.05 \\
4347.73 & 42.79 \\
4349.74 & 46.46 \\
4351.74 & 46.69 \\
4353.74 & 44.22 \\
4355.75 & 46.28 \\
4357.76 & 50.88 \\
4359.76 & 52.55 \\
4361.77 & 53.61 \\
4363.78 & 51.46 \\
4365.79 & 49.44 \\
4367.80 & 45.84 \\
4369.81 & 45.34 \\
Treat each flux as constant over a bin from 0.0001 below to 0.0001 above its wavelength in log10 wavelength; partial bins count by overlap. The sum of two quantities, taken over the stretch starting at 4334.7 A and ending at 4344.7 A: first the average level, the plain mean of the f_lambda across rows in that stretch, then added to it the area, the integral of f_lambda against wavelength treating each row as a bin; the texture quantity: 425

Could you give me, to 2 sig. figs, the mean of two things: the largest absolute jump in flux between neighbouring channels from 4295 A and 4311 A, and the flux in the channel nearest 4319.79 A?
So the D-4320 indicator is 27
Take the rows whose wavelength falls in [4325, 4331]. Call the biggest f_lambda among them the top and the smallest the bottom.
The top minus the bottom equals 8.6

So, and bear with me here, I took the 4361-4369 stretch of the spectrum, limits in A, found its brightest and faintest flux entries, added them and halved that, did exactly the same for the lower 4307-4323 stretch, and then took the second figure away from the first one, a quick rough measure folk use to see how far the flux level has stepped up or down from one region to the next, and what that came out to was 5.9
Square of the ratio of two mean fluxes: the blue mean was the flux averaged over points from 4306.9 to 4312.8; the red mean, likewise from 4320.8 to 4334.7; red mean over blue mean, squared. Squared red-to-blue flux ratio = 1.3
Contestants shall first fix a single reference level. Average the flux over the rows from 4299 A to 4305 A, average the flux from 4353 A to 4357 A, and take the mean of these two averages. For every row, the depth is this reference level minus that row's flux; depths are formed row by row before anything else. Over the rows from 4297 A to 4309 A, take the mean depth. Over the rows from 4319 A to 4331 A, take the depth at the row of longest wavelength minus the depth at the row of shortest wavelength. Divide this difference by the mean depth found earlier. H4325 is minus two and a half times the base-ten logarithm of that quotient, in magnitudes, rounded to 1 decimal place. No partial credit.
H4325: 1.5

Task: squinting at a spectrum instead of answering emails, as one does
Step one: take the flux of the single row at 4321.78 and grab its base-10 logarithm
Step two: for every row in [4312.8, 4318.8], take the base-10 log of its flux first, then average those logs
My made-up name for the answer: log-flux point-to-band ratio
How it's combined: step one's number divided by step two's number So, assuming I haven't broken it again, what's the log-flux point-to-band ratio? 0.99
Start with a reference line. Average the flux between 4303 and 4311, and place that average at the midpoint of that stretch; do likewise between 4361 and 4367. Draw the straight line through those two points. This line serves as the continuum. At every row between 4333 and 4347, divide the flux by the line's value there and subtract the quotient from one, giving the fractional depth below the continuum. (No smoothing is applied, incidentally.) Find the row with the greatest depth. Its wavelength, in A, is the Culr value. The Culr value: 4343.73 A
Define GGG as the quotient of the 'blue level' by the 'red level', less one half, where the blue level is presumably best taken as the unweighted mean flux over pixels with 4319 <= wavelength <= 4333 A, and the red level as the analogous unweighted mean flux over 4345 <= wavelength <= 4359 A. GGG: 0.53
